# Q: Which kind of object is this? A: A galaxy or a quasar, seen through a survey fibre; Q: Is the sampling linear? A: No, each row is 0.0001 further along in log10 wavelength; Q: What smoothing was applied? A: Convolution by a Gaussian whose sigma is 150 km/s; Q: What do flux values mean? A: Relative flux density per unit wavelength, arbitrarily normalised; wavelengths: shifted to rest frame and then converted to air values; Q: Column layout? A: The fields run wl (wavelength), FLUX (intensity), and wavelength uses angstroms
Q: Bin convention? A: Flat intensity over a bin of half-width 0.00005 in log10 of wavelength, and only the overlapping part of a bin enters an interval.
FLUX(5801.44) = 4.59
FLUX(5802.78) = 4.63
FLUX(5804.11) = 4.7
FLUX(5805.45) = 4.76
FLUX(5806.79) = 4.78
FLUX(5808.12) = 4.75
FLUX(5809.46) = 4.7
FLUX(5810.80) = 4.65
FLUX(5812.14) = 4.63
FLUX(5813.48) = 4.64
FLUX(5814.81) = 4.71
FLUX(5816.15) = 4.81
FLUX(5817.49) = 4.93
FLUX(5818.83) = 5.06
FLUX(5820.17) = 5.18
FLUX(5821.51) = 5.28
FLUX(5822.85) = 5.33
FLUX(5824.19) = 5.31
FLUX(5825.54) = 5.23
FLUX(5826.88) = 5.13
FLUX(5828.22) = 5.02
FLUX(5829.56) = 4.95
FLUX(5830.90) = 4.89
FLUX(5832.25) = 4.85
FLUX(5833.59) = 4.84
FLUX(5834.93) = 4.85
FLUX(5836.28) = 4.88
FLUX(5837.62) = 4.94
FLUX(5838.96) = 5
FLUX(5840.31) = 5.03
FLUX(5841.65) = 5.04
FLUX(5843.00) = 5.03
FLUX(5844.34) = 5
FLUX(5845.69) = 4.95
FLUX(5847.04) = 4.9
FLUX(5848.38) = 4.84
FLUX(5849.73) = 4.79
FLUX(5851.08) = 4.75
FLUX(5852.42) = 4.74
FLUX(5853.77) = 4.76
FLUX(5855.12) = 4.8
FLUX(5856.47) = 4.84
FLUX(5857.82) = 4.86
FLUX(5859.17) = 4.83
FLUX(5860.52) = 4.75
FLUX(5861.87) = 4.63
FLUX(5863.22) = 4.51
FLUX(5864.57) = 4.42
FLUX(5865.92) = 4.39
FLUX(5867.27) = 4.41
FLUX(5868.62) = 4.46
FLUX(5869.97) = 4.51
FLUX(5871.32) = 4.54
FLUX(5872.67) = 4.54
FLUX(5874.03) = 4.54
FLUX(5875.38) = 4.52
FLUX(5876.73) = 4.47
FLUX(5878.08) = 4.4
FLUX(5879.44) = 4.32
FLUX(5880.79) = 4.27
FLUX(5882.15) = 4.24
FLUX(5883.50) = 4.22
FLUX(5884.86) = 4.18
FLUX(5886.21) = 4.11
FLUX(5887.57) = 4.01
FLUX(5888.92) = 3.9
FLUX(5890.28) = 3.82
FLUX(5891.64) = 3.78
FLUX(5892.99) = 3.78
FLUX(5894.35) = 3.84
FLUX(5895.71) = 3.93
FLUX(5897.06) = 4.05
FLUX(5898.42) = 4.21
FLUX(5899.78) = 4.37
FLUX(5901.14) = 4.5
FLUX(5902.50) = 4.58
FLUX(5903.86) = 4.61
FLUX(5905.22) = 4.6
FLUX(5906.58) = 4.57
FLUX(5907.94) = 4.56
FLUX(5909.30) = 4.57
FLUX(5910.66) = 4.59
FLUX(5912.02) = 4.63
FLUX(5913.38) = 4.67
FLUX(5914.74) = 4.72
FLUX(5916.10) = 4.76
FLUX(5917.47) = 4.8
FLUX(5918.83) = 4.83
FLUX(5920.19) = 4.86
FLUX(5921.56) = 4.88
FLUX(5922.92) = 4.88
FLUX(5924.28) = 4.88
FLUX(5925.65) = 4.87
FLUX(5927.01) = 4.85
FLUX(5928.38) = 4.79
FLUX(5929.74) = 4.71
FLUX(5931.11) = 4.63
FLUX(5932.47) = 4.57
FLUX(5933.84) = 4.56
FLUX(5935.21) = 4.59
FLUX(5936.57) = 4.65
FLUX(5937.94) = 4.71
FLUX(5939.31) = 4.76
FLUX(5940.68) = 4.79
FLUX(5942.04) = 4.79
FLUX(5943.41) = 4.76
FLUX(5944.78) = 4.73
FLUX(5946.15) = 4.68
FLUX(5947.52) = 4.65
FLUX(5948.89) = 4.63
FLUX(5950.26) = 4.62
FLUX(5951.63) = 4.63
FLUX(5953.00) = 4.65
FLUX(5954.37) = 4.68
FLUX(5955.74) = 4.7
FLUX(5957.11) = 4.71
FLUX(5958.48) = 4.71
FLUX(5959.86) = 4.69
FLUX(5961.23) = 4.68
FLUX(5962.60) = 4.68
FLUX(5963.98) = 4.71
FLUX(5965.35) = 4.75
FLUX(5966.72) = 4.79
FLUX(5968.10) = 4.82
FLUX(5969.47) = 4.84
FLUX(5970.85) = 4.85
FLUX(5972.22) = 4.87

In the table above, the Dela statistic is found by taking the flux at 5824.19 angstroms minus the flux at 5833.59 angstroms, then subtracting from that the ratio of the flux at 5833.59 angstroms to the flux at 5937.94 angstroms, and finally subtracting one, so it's -1.6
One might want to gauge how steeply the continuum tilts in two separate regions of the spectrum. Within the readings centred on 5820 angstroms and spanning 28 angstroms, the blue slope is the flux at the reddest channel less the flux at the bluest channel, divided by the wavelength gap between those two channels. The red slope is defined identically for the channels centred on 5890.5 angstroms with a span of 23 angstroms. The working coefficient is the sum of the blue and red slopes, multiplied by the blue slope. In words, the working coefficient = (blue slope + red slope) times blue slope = 0.0000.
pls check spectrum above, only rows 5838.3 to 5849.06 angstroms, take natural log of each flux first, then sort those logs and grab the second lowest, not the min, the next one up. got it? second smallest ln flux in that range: 1.59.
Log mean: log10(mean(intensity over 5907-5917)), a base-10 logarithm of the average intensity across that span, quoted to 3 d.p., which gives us 0.667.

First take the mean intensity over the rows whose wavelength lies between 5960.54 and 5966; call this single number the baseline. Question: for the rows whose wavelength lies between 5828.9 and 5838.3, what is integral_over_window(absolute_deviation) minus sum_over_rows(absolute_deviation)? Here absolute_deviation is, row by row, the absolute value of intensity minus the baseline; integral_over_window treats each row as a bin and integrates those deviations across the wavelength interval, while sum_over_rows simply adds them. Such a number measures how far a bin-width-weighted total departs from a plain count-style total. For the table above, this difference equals 0.43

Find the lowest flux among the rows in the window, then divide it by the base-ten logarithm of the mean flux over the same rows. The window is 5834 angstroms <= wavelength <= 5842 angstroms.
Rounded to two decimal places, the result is 6.98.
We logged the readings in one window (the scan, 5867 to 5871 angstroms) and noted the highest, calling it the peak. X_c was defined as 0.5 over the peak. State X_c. 0.111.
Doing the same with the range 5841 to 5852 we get 0.099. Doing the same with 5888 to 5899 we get 0.119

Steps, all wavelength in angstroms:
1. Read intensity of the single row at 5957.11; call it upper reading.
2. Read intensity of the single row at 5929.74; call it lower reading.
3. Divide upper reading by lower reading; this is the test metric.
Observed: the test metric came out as 1.00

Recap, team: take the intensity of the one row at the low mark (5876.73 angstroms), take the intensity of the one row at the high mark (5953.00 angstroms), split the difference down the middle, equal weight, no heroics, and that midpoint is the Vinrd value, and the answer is 4.56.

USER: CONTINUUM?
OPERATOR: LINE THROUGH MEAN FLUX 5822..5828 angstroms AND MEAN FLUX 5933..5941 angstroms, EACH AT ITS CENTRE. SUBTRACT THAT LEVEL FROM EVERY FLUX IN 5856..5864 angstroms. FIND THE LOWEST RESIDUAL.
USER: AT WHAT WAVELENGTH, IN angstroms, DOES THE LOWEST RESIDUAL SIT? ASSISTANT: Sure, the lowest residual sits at 5863.22 angstroms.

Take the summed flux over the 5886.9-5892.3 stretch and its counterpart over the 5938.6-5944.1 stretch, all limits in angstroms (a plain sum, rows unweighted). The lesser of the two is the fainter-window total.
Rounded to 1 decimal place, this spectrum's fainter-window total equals 15.5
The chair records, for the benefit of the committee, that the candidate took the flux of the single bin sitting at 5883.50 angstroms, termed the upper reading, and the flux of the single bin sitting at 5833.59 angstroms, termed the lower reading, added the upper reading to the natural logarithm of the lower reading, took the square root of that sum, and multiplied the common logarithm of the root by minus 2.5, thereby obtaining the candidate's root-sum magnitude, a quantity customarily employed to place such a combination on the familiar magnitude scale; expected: -0.95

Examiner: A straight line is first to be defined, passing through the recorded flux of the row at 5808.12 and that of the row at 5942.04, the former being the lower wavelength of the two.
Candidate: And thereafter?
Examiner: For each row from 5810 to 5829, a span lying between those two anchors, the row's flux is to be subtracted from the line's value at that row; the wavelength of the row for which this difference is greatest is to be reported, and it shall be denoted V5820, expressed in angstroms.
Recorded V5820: 5812.14 angstroms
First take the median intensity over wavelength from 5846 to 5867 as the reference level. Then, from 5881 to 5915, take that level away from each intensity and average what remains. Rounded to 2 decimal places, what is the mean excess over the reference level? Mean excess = -0.48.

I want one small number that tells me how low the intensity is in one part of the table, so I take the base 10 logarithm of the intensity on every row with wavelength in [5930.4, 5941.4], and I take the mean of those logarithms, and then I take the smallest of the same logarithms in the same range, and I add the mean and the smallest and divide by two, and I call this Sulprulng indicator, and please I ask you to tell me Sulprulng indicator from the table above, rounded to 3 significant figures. 0.664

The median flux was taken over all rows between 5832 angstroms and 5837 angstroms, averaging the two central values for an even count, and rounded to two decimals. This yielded 4.85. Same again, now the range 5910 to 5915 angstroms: 4.65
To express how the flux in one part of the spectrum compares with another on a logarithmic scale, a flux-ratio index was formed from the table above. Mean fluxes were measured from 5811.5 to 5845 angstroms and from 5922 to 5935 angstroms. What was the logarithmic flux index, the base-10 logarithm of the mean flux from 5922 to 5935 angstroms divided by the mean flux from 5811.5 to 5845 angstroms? -0.021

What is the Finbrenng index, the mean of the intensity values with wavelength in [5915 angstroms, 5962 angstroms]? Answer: 4.73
